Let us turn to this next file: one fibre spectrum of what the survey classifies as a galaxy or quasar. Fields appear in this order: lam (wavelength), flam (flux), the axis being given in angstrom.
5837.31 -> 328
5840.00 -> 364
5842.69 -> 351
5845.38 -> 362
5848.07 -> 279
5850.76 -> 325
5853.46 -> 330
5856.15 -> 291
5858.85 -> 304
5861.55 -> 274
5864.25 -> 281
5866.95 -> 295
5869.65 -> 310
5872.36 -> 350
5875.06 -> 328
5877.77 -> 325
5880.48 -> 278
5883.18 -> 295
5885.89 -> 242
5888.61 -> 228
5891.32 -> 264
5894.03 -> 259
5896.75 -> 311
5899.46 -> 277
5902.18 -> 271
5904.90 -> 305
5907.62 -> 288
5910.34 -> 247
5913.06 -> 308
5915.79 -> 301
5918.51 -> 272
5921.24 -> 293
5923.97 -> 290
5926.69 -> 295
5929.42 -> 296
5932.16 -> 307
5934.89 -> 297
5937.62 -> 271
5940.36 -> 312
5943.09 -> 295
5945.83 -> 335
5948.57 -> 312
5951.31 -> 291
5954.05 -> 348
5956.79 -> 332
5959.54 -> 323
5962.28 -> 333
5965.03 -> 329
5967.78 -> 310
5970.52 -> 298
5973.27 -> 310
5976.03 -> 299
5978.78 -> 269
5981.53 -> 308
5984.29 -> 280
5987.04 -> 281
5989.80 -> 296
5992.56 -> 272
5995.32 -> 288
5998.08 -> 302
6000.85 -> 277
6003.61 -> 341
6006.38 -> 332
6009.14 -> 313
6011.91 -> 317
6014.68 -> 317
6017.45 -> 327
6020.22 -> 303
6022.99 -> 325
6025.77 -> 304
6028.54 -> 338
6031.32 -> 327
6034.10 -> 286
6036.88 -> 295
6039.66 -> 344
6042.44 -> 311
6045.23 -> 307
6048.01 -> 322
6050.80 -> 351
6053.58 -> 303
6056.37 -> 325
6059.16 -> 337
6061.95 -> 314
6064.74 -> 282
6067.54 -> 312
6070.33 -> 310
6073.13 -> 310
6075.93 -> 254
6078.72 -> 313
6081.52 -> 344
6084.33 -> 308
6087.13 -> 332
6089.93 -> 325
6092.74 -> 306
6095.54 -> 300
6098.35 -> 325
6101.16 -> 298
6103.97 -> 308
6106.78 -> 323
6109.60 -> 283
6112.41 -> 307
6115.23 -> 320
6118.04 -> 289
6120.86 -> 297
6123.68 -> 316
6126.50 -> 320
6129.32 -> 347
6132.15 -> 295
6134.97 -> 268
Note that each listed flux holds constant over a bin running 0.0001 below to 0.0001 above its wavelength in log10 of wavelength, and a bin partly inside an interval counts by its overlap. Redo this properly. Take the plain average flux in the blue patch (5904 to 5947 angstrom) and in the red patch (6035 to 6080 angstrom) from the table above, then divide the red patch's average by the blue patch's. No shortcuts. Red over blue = 1.06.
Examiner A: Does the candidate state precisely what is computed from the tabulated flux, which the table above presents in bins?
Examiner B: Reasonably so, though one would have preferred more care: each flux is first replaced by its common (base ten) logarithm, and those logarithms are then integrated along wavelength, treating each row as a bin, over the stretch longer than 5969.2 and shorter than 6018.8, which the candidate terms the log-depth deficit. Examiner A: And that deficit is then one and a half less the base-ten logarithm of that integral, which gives -0.590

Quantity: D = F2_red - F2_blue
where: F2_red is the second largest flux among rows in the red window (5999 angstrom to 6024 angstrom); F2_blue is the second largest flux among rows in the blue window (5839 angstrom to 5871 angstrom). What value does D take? -30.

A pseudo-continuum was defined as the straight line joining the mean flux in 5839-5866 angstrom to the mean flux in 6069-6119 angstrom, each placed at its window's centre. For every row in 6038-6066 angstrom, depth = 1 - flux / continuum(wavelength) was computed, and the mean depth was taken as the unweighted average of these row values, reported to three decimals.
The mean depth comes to -0.031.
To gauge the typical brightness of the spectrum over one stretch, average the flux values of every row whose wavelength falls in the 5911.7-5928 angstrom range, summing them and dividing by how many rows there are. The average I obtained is 293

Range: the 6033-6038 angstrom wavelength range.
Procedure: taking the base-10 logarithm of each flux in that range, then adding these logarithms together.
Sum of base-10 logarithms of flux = 4.93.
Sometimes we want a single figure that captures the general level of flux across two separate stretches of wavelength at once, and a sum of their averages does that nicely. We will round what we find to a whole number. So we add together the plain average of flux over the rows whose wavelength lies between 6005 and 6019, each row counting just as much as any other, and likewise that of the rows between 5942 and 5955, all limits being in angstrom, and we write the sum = 637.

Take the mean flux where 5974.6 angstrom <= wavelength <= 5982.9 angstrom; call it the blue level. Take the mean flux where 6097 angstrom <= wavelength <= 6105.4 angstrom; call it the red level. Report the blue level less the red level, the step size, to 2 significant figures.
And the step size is -18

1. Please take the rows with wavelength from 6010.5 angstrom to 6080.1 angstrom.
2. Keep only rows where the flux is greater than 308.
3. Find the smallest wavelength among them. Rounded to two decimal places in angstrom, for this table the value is 6011.91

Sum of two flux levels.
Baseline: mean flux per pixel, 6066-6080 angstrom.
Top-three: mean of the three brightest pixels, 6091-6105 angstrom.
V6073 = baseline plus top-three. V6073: 613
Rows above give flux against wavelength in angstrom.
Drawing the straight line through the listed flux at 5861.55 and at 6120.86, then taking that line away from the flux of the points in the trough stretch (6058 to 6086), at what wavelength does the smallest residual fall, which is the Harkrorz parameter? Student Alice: 6075.93 angstrom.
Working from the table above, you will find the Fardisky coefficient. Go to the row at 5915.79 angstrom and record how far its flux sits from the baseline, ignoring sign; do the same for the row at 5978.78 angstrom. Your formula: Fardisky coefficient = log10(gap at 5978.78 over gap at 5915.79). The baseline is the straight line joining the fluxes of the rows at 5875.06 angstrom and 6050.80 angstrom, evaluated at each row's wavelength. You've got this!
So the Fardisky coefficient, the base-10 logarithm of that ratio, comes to 0.35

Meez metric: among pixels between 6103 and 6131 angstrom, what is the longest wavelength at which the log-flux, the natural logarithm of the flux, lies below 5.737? 6120.86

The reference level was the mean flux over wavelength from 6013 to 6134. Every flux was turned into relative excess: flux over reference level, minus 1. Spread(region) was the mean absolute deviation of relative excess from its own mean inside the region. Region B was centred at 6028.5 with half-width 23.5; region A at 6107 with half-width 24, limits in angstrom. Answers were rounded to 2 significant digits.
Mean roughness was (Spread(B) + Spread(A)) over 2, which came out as 0.043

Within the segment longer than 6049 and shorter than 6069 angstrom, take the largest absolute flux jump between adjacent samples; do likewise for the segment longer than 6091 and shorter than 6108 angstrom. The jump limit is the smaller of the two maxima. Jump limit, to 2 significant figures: 27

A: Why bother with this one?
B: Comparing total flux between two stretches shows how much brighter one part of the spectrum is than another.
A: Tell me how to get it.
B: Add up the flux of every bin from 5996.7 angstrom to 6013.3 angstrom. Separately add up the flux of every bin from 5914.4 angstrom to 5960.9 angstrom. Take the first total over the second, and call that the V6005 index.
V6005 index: 0.36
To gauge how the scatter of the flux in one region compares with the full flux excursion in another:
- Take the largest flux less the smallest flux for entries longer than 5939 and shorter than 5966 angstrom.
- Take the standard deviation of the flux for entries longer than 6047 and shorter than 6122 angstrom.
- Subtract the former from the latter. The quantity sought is -37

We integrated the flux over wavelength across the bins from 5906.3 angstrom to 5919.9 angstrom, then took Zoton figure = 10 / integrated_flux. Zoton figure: 0.0026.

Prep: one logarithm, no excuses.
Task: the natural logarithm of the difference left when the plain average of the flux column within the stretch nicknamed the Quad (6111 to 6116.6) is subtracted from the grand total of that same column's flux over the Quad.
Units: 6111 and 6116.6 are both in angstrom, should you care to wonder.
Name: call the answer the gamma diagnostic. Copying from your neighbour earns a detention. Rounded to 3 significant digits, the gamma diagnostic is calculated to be 5.75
